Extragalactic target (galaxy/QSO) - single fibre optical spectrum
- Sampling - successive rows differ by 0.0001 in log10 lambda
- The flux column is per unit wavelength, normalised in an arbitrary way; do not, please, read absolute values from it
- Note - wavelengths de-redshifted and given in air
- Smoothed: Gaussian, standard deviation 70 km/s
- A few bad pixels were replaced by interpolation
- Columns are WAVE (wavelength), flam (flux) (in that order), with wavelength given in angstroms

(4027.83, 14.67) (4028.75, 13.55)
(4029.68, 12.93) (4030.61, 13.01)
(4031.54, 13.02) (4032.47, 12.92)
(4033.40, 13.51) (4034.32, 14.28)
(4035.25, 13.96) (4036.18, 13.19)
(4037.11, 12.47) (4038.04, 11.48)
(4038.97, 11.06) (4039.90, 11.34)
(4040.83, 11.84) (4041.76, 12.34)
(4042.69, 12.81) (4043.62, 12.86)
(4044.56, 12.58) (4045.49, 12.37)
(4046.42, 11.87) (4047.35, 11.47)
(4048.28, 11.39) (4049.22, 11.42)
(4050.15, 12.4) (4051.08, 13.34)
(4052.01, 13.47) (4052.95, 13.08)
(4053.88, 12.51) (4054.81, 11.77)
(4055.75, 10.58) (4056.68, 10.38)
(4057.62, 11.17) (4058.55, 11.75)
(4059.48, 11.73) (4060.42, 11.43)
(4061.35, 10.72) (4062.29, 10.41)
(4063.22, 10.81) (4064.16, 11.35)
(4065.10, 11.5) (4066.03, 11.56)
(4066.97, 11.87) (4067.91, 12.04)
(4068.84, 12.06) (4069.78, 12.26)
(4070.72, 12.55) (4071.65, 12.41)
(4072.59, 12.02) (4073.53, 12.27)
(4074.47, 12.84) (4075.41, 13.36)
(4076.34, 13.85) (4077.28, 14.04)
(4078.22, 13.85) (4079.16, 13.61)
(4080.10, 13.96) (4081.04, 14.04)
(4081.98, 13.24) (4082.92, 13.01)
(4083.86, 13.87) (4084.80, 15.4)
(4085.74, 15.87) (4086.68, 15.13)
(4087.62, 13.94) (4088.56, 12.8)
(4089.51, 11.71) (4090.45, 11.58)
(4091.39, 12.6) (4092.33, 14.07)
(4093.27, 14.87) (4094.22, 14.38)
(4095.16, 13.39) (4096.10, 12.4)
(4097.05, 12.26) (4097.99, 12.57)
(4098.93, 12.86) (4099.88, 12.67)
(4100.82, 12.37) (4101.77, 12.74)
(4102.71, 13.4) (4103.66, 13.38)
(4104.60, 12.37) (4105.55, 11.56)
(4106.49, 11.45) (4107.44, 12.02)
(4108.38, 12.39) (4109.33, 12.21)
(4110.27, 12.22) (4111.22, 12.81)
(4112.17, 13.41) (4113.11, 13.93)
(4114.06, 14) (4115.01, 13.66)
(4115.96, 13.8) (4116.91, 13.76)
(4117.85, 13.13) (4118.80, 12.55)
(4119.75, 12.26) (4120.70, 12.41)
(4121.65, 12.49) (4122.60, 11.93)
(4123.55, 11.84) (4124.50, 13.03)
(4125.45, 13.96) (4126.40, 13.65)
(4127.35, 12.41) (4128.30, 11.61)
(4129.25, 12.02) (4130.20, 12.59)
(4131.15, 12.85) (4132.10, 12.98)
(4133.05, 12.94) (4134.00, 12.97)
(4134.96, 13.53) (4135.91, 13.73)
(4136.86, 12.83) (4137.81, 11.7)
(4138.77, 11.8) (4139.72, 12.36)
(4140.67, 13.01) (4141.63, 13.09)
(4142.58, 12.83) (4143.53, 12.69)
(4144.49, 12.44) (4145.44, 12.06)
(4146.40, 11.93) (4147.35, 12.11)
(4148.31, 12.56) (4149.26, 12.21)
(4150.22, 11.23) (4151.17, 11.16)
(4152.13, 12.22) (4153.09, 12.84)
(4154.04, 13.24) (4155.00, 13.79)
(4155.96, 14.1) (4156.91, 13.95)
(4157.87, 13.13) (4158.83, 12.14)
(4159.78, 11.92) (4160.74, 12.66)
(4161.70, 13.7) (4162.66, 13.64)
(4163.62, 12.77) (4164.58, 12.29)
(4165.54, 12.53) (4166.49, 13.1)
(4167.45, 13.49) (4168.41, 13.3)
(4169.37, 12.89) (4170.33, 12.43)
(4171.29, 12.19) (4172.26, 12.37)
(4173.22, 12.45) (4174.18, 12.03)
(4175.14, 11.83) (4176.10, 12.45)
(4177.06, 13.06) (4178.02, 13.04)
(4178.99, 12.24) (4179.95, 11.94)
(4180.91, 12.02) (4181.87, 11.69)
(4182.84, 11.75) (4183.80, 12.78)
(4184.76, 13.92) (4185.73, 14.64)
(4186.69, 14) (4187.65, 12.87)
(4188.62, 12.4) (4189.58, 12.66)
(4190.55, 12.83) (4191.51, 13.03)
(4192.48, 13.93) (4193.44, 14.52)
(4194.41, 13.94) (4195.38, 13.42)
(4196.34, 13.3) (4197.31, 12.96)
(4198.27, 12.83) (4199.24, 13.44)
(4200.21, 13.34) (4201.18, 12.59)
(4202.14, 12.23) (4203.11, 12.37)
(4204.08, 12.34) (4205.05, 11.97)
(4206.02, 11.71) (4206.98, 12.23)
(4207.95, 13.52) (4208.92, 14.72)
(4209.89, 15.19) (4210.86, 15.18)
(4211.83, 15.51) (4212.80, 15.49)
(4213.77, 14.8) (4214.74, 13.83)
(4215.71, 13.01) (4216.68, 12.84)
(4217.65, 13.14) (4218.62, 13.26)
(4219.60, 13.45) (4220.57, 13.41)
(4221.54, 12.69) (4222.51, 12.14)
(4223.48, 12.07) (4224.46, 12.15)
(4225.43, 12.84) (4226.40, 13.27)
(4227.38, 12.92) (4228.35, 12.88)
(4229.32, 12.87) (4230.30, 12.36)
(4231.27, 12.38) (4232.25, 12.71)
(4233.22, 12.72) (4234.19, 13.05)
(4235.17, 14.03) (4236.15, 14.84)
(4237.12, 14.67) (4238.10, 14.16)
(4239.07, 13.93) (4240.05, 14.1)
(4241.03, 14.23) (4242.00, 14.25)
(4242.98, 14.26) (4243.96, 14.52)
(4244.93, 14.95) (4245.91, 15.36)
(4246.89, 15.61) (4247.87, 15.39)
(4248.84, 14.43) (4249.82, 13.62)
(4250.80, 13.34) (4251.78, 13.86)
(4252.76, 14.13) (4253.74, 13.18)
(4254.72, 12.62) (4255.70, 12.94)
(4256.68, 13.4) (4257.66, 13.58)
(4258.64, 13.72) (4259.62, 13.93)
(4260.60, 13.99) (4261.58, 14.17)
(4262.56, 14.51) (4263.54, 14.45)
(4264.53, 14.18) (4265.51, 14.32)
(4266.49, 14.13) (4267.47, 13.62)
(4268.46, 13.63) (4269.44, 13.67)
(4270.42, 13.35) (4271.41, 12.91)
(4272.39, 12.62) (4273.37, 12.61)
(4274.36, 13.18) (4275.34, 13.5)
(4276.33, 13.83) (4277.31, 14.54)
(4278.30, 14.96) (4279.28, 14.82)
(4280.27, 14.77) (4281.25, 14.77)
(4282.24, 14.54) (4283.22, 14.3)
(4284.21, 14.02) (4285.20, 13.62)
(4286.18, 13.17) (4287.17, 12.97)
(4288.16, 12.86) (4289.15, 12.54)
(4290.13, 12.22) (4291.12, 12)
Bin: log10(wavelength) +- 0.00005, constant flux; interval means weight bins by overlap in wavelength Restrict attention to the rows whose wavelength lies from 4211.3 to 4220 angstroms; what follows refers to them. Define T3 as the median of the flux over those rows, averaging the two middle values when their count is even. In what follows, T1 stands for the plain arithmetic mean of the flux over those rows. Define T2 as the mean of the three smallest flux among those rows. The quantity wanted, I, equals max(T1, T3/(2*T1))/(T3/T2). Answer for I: 13.5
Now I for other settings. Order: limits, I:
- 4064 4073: 11.4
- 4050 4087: 10.6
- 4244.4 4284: 12.6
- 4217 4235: 12.1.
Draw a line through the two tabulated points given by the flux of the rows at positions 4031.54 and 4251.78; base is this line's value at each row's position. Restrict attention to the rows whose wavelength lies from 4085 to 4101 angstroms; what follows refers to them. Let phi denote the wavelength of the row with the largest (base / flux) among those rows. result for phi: 4090.45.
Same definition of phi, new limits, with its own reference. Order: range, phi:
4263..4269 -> 4267.47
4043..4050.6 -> 4048.28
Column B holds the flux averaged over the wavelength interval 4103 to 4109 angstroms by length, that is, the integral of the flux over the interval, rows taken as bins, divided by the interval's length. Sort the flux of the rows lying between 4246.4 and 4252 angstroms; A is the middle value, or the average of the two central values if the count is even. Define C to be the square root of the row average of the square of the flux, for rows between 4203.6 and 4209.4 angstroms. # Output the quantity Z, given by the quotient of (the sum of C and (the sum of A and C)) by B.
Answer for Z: 3.25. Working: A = 14.1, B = 12.2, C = 12.8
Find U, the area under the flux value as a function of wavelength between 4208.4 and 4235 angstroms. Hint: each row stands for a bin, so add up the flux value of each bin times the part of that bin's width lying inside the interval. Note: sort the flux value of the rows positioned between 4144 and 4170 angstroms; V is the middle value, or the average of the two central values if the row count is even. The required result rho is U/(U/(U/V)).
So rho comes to 28.1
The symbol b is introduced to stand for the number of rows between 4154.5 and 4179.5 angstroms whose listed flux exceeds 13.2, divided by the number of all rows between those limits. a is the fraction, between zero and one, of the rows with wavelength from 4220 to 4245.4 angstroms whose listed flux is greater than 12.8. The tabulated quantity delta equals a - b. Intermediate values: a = 0.69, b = 0.27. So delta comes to 0.4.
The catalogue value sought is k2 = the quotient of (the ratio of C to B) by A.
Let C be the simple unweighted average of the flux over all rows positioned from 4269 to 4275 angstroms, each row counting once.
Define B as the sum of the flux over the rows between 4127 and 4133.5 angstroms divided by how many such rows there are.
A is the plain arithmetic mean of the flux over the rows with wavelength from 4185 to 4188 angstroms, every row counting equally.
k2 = 0.076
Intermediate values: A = 13.8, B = 12.5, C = 13.1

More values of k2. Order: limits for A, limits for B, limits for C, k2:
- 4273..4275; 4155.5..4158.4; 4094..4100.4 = 0.073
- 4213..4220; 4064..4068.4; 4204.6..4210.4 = 0.084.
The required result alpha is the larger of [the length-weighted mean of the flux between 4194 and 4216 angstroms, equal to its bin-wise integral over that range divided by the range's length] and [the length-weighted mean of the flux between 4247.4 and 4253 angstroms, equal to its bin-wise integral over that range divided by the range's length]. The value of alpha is 14.1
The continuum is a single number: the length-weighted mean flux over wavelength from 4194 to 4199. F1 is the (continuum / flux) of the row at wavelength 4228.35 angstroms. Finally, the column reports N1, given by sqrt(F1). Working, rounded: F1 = 1.03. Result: 1.02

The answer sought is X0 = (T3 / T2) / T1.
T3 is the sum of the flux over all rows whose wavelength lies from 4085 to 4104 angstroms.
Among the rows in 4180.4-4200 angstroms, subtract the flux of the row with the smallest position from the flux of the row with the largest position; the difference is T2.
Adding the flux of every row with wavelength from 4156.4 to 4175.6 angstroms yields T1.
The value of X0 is 0.7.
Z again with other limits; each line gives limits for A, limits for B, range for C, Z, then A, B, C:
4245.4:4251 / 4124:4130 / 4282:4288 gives 3.32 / 14.9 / 12.8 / 13.8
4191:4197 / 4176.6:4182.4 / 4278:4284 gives 3.50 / 13.7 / 12.3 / 14.7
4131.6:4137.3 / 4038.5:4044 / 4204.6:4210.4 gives 3.29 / 13.0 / 12.0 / 13.3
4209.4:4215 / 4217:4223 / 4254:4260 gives 3.22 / 15.2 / 13.0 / 13.4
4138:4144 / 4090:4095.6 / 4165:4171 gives 2.87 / 12.8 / 13.5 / 13.0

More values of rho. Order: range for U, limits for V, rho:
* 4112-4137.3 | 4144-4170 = 25.9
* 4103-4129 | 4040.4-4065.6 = 28.2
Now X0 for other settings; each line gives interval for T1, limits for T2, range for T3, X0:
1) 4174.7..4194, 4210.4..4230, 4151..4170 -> -0.4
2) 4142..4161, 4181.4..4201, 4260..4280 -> 0.7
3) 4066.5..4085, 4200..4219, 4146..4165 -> -12.1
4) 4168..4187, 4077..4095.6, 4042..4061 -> -1.5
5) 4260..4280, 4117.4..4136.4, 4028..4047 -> 1.5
